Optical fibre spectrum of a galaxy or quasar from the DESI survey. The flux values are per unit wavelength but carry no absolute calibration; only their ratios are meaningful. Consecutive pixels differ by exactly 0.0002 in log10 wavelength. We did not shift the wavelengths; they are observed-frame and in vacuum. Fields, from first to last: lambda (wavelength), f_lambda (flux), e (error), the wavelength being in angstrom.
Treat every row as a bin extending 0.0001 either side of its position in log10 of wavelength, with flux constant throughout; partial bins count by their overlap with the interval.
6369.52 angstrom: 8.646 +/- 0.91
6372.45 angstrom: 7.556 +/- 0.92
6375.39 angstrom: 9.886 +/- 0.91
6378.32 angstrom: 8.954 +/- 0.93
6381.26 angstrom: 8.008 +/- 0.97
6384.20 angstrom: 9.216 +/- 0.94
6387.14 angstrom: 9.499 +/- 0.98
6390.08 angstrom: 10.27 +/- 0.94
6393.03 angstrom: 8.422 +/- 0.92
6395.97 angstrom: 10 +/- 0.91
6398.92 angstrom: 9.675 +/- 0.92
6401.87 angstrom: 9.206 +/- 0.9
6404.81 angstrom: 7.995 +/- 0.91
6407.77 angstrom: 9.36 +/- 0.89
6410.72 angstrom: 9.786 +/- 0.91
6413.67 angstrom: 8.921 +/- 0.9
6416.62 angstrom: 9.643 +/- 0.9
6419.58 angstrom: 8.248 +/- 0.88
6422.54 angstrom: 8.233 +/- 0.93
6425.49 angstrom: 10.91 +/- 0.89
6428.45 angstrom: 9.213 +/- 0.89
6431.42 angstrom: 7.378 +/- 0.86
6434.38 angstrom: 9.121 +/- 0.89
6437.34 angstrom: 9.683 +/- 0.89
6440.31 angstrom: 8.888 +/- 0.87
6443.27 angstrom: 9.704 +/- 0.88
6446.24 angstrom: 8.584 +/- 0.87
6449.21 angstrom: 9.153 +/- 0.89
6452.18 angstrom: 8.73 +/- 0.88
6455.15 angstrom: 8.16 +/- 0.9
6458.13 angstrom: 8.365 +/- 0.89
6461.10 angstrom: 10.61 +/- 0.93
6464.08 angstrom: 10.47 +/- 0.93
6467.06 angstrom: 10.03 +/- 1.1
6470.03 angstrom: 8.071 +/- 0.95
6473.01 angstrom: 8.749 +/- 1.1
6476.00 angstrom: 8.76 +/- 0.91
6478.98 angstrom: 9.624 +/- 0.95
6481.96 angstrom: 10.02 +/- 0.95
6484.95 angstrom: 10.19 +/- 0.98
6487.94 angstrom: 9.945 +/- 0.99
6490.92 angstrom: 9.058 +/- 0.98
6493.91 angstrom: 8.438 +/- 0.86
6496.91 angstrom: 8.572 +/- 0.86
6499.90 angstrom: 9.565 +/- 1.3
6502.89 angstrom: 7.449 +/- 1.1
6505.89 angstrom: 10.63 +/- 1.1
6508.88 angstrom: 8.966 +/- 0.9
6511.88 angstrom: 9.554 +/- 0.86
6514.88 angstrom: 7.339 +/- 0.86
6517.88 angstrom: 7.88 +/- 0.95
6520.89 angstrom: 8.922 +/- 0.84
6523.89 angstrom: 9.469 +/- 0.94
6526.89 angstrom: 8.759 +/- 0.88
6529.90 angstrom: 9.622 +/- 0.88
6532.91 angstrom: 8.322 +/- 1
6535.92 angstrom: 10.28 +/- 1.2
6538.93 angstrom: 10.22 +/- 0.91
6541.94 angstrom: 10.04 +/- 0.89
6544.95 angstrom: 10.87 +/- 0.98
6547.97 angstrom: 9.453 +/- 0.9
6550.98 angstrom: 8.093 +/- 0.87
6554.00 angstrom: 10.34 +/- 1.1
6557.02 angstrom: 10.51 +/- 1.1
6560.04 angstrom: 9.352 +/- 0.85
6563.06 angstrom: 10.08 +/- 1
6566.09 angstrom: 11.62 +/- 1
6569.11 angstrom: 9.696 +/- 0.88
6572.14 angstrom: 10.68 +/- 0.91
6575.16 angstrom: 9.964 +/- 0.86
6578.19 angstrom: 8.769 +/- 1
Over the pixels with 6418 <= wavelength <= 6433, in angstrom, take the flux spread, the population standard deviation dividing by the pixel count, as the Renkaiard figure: 1.2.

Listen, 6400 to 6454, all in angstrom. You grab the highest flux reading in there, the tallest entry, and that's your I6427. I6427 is 10.91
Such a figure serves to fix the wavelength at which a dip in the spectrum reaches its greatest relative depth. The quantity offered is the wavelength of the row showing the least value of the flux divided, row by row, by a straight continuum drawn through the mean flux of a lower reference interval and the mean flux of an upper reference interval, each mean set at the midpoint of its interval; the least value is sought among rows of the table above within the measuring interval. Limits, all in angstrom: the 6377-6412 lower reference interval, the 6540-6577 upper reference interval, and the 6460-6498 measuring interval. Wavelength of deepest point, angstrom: 6470.03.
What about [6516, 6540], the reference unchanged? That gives 6517.88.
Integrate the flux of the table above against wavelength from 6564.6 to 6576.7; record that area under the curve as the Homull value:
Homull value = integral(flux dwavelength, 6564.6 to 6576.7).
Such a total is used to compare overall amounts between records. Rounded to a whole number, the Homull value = 127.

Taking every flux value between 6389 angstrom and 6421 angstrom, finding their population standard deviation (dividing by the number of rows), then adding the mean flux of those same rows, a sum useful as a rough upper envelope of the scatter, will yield 9.9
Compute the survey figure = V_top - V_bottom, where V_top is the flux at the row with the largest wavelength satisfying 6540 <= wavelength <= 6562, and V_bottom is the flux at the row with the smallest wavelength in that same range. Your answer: -0.7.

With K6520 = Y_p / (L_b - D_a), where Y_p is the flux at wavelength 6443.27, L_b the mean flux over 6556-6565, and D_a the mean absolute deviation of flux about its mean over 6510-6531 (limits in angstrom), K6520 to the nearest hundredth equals 1.04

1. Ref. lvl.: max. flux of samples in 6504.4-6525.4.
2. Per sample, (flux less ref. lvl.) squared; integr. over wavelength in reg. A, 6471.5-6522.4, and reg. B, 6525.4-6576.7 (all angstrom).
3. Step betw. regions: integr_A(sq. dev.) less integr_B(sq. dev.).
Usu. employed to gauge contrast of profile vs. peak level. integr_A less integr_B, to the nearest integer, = 103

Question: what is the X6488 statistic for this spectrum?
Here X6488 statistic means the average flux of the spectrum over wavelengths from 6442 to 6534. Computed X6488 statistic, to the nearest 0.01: 9.09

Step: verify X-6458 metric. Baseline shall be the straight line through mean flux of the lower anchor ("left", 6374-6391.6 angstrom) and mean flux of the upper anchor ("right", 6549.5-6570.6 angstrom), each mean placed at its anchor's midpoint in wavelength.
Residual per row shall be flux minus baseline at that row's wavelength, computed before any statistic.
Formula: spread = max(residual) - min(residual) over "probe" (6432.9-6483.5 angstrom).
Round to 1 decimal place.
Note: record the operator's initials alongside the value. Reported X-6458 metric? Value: 2.6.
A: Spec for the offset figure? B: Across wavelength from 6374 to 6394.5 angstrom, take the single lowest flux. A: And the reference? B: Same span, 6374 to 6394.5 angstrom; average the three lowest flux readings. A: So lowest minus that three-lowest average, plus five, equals 4.55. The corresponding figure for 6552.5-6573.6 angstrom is 4.64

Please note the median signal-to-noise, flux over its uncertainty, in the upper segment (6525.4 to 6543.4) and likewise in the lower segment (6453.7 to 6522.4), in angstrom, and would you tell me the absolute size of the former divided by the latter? 1.08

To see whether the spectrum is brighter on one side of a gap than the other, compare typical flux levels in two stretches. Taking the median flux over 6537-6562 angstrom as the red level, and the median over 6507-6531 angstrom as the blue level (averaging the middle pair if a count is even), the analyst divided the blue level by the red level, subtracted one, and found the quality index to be -0.12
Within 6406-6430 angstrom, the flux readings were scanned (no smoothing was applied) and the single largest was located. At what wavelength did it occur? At 6425.49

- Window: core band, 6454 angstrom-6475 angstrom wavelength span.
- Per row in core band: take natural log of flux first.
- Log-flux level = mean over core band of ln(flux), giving 2.21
